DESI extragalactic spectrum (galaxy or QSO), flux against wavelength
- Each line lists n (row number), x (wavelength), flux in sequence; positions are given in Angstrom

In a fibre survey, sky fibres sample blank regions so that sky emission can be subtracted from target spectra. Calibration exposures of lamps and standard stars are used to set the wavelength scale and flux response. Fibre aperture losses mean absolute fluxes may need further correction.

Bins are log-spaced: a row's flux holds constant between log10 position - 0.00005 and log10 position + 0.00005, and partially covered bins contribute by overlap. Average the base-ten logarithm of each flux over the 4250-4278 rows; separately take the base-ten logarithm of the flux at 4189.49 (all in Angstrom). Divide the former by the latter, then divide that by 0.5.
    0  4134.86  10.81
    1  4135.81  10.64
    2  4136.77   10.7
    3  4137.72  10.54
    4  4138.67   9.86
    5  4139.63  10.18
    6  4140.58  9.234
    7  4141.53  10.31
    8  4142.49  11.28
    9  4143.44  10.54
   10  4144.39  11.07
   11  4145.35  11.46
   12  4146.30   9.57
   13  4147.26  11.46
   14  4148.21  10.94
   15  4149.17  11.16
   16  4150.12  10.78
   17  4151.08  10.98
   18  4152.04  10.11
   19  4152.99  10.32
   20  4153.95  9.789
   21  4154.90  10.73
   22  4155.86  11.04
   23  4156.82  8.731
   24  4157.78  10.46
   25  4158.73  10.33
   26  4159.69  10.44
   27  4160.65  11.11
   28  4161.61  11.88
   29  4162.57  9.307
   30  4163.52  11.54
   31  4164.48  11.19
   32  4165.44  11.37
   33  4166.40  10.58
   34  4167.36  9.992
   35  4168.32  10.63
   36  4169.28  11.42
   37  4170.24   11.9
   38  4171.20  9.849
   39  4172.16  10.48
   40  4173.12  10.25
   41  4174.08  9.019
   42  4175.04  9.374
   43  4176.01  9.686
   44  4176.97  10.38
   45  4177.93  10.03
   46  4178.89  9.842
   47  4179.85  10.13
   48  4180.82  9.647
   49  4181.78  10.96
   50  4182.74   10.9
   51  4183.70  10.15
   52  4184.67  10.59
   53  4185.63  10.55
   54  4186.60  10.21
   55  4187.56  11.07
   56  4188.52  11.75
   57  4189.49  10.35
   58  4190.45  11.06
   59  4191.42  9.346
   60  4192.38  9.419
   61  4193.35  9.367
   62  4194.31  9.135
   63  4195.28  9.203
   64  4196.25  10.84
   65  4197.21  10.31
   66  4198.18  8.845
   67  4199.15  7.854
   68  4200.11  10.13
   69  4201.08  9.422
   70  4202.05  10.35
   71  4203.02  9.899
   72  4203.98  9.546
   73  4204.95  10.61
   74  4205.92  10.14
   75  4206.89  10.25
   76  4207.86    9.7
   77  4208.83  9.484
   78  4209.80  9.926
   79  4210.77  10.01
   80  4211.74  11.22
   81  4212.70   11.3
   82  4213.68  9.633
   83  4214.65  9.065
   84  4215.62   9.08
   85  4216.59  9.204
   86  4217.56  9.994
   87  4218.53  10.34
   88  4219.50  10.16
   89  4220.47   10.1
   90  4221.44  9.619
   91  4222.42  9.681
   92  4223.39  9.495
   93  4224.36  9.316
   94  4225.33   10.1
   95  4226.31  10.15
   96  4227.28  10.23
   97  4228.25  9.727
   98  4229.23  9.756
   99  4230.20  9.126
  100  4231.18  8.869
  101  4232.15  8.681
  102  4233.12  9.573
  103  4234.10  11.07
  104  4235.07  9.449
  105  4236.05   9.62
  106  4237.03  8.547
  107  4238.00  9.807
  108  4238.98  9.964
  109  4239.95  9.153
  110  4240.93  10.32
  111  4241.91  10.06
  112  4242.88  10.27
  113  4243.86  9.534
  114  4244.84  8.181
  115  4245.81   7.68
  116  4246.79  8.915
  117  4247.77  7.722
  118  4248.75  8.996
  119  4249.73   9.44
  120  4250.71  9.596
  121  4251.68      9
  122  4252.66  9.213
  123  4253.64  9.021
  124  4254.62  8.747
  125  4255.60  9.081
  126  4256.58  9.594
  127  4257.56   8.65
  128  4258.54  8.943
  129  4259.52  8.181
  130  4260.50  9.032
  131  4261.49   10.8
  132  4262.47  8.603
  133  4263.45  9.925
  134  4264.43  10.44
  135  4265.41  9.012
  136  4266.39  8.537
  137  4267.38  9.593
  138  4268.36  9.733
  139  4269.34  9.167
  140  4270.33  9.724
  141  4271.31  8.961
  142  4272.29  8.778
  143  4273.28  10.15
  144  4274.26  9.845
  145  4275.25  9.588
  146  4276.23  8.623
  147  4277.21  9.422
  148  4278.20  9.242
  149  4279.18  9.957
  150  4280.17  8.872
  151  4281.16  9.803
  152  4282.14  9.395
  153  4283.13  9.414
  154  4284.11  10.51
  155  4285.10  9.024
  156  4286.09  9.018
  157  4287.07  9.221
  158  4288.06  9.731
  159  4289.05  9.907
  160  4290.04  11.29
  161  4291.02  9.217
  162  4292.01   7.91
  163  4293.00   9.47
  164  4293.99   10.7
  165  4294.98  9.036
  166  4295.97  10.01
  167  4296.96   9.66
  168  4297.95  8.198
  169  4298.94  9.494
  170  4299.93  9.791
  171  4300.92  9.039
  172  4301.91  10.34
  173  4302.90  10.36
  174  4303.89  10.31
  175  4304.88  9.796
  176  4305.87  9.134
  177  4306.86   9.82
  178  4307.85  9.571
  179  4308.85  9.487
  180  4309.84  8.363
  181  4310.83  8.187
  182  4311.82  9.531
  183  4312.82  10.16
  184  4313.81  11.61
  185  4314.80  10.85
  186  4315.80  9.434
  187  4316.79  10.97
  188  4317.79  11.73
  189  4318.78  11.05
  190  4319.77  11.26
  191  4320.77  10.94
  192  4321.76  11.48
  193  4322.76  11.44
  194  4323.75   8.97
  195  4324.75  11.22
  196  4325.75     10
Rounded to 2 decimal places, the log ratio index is 1.91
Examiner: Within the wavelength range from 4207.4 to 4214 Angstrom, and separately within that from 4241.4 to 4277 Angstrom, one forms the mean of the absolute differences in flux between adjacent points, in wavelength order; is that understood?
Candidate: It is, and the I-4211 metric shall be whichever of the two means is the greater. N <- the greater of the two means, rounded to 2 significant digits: 0.74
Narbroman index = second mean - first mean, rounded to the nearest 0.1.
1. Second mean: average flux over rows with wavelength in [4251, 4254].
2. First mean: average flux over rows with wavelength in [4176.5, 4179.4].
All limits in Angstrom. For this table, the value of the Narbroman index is -1.0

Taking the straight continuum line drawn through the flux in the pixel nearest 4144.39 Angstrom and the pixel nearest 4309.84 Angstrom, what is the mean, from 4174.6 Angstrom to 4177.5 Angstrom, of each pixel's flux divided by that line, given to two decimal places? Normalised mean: 0.93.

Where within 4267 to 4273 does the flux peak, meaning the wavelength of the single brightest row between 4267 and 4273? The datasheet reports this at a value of 4268.36 Angstrom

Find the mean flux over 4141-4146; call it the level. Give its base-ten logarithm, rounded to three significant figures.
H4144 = 1.04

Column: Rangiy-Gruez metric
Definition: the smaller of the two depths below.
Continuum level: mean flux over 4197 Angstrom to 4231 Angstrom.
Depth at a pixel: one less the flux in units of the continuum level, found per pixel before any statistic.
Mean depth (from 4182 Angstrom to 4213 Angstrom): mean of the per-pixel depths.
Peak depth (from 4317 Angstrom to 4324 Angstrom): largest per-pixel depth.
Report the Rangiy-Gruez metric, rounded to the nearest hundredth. -0.03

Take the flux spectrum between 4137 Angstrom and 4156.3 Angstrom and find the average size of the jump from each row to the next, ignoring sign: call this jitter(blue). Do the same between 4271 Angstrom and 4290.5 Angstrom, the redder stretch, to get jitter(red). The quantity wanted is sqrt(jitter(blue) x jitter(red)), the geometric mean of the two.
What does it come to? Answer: 0.67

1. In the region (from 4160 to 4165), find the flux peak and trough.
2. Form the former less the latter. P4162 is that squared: 7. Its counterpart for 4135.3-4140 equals 1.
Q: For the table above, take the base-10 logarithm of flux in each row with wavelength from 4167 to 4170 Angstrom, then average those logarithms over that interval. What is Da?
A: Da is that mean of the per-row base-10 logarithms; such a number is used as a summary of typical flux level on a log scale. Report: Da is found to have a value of 1.03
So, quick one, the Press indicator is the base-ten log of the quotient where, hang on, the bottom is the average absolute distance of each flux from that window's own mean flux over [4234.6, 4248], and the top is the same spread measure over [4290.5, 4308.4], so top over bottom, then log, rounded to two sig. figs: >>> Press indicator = -0.14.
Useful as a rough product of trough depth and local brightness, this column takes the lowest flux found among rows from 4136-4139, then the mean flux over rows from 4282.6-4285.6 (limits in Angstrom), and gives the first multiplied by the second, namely 95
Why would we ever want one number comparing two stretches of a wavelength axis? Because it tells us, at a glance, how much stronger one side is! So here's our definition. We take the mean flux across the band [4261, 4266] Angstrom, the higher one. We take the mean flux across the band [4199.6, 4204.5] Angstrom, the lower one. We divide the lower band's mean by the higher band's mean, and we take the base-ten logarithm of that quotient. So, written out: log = 0.005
